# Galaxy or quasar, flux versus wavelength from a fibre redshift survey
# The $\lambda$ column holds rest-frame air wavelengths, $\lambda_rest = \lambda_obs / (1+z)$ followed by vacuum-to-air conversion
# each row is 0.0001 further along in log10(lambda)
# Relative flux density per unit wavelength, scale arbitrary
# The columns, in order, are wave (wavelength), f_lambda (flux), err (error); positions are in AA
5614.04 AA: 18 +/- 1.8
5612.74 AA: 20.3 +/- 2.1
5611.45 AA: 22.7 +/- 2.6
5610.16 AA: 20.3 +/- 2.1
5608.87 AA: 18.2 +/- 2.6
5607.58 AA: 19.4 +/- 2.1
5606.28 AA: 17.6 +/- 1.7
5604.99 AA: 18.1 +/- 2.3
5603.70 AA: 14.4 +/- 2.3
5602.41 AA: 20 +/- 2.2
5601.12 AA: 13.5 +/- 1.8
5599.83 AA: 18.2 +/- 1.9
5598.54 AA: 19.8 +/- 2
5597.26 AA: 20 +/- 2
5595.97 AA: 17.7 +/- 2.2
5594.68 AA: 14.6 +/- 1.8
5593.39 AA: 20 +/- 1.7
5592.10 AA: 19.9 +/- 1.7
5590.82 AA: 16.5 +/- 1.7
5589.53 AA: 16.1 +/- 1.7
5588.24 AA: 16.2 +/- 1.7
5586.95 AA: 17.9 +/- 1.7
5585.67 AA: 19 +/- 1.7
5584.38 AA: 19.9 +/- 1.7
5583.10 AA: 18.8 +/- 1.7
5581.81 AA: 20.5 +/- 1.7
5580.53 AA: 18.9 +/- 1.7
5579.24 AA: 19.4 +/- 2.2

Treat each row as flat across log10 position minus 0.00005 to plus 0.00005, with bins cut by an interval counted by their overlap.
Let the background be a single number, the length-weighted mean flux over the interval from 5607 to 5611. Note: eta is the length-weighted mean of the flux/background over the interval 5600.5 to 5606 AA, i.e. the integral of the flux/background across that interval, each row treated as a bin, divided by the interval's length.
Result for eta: 0.85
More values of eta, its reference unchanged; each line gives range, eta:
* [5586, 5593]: 0.90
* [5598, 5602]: 0.89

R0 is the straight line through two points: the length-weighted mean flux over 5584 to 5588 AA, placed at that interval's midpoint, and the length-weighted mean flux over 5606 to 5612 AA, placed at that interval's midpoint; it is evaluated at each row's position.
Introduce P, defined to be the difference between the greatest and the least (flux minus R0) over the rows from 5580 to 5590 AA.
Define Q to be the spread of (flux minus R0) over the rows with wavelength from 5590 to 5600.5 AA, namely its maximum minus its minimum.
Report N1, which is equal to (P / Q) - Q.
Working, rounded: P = 4.8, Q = 5.5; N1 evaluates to -4.6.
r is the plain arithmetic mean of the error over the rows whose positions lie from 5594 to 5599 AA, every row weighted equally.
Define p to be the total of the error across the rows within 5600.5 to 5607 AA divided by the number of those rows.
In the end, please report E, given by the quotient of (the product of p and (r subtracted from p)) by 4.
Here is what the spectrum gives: 0.031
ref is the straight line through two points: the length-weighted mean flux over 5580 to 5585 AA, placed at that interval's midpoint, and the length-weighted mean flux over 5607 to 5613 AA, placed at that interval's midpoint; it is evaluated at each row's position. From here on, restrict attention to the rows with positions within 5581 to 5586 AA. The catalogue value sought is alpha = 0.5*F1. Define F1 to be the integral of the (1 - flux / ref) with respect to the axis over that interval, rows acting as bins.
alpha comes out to 0.00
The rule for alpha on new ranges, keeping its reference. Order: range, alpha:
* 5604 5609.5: 0.28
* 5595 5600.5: 0.18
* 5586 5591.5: 0.40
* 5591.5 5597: 0.23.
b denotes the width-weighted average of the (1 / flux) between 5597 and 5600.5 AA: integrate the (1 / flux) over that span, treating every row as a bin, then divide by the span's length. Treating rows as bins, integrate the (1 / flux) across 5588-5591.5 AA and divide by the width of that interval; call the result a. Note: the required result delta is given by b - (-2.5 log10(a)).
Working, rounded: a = 0.061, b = 0.052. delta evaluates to -2.98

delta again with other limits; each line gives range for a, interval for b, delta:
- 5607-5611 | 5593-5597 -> -3.16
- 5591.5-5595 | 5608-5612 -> -3.10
